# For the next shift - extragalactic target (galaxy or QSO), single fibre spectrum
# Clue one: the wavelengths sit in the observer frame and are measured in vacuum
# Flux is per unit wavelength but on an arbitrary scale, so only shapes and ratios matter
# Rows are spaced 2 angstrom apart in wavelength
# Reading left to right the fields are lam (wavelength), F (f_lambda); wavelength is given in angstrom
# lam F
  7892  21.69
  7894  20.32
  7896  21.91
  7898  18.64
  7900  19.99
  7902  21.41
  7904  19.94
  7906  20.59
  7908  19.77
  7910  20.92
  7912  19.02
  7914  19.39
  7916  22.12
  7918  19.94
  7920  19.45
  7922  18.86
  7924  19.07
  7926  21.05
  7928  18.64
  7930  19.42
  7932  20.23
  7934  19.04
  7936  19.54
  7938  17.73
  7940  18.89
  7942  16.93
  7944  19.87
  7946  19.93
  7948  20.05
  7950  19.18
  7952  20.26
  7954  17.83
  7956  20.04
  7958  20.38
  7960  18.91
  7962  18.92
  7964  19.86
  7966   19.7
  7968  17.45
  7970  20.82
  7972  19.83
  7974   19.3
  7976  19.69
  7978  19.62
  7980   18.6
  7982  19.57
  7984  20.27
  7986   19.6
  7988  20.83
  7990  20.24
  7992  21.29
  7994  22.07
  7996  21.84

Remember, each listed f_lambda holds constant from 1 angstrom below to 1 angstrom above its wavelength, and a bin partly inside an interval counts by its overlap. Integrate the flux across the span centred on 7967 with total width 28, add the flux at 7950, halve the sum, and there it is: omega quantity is 281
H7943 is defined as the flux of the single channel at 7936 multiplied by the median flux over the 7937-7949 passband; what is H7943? 379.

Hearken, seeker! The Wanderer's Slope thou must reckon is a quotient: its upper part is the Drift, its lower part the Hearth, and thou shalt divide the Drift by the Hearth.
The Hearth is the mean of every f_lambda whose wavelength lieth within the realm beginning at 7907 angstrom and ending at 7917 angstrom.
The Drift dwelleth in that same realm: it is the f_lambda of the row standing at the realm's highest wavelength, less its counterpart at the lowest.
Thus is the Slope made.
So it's 0.12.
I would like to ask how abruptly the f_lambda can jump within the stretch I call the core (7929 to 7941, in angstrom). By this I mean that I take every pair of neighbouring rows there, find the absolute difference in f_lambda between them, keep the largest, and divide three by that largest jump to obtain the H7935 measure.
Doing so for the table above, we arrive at 1.66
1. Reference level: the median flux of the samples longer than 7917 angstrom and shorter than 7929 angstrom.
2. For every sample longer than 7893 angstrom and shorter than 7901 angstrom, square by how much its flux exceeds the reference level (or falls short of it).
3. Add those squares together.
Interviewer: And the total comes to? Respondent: 9.1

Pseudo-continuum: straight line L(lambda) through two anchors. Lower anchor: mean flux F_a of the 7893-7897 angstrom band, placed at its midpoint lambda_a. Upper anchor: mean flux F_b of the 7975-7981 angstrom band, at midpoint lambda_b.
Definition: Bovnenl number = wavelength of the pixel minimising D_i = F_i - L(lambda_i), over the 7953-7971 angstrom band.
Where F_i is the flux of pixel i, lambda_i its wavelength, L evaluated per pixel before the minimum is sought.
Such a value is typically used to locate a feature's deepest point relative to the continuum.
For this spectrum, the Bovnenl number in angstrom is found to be 7968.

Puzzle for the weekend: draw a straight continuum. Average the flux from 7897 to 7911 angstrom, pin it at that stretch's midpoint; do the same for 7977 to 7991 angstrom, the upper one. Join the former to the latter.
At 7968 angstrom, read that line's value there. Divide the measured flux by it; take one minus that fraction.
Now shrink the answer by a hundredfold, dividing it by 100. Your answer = 0.0012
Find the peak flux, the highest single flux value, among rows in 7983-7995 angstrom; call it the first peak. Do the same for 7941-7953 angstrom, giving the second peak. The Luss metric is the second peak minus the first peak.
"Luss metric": -1.81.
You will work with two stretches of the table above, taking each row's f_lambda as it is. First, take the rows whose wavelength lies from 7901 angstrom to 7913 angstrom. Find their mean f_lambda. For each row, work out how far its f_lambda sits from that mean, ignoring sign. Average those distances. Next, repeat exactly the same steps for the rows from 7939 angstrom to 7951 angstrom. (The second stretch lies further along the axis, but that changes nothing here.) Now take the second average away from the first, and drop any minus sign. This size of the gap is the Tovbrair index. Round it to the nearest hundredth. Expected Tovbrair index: 0.12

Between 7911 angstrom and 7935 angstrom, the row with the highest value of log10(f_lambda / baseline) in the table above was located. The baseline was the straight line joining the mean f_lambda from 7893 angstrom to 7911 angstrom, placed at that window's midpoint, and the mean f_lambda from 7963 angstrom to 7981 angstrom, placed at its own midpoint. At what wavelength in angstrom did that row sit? 7916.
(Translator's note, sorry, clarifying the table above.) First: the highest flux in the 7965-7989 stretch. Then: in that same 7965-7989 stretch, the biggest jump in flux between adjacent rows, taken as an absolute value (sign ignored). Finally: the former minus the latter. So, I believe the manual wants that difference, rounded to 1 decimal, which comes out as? 17.5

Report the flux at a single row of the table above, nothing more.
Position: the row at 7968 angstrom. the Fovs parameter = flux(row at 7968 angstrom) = 17.45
